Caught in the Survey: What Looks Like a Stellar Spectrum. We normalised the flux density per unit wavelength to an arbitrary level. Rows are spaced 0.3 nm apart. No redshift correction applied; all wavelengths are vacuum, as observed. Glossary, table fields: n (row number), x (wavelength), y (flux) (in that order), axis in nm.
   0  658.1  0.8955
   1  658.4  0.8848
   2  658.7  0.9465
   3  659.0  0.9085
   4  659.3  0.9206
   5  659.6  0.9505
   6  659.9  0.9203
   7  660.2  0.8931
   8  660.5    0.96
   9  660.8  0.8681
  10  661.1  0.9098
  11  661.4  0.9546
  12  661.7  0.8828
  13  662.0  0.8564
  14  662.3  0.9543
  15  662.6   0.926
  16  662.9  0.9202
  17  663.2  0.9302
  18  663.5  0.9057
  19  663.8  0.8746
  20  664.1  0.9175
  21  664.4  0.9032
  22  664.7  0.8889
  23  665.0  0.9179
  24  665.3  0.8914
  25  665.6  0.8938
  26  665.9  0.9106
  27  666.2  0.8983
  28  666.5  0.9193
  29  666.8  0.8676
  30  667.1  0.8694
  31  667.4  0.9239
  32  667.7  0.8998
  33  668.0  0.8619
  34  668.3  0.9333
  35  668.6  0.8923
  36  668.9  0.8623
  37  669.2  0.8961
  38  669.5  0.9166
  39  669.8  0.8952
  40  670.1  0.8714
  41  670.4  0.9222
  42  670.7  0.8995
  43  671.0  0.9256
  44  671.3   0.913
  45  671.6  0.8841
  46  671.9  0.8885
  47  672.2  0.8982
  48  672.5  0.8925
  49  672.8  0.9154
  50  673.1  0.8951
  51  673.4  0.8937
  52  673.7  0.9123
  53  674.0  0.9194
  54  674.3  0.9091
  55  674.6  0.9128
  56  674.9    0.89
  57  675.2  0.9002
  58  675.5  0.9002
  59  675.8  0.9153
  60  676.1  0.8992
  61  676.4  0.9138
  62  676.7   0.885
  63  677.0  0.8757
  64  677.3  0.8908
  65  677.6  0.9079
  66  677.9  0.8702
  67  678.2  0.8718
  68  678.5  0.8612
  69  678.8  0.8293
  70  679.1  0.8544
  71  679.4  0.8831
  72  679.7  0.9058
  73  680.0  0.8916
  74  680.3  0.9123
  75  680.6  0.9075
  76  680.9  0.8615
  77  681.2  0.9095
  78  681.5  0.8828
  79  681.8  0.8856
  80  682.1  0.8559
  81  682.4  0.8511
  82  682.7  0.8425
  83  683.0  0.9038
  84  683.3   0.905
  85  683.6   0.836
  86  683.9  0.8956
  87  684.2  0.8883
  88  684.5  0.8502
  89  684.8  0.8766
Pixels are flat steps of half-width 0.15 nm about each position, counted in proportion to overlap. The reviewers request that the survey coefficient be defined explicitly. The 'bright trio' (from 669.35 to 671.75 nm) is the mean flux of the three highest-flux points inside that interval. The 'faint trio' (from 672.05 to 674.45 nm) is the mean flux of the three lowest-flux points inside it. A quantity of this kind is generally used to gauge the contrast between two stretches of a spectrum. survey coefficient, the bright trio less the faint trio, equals 0.028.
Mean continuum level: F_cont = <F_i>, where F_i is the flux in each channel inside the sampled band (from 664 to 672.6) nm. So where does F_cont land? 0.898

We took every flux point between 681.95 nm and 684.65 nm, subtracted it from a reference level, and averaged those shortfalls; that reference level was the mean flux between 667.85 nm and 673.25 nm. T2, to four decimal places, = 0.0281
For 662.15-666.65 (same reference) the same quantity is -0.0122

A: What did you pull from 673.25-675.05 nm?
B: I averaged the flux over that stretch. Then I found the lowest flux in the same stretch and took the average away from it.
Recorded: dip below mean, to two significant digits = -0.016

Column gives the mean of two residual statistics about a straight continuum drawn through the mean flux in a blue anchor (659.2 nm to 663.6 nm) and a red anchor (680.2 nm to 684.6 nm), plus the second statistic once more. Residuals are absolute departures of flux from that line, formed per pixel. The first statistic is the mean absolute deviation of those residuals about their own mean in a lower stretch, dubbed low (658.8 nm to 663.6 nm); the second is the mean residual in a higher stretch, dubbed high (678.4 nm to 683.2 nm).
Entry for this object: 0.042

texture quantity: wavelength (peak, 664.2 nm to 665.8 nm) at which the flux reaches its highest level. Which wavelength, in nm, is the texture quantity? 665.0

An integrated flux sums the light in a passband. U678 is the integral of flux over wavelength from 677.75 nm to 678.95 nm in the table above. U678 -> 1.030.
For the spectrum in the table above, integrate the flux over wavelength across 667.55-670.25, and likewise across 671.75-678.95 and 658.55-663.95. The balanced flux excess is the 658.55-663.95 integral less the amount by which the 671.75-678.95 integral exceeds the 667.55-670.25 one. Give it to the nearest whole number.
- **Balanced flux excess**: 1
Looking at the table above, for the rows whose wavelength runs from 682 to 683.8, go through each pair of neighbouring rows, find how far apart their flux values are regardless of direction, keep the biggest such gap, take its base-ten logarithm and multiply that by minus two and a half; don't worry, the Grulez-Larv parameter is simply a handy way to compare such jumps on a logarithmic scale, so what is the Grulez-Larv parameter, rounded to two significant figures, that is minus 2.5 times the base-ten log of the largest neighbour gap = 2.9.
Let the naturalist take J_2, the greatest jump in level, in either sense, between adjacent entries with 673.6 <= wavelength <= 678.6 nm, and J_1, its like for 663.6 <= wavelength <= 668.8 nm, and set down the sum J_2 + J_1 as 0.109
